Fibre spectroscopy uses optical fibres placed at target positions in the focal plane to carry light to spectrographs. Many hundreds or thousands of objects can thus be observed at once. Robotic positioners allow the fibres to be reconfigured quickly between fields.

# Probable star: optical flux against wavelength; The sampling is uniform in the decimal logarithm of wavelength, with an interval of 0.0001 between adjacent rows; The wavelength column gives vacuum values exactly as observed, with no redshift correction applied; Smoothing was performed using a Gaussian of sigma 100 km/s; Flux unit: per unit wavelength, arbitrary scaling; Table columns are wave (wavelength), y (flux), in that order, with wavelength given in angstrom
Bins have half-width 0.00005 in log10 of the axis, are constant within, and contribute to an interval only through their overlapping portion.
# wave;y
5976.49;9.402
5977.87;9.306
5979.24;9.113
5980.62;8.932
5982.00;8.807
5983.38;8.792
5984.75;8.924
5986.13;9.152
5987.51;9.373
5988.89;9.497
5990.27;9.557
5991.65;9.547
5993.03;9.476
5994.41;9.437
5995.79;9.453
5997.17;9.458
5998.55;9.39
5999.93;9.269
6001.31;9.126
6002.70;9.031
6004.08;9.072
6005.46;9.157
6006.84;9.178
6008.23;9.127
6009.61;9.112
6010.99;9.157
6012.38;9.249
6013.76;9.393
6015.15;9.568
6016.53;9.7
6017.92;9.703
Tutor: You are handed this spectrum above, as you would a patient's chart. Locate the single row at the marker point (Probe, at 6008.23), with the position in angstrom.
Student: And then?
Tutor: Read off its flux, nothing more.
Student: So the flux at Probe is 9.127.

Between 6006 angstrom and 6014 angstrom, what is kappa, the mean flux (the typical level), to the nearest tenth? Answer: 9.2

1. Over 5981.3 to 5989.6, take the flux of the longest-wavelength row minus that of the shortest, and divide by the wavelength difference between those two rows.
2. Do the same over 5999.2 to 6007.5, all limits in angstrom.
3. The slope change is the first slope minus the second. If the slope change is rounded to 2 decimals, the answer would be 0.11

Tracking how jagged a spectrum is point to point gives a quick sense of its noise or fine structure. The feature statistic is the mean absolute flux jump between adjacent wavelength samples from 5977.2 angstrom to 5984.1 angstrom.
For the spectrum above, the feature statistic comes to 0.13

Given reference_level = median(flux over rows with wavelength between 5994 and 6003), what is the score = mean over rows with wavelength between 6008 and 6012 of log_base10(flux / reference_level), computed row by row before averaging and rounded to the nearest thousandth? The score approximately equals -0.012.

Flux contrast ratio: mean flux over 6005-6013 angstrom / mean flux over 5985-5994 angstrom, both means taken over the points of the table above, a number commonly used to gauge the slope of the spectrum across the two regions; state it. 0.97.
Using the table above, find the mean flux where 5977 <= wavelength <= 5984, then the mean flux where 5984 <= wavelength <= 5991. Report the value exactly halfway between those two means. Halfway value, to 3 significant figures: 9.15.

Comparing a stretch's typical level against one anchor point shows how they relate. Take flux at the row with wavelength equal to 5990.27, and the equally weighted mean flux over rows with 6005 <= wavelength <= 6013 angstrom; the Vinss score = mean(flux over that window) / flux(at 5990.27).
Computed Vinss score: 0.96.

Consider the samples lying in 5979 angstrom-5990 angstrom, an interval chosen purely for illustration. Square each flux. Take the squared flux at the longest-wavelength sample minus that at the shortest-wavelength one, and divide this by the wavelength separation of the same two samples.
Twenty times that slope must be 15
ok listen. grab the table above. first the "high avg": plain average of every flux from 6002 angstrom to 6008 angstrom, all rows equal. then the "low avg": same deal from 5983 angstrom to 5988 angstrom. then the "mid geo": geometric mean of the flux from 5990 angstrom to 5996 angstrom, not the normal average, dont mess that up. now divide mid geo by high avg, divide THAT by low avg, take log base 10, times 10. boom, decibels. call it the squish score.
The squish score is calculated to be -9.39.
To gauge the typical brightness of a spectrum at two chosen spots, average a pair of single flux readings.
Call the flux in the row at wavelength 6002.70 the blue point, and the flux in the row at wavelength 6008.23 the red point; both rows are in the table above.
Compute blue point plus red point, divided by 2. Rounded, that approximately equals 9.08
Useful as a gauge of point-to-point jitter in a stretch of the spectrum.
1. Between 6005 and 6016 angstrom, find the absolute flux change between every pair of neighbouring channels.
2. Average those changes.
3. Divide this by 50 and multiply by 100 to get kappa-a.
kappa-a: 0.16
